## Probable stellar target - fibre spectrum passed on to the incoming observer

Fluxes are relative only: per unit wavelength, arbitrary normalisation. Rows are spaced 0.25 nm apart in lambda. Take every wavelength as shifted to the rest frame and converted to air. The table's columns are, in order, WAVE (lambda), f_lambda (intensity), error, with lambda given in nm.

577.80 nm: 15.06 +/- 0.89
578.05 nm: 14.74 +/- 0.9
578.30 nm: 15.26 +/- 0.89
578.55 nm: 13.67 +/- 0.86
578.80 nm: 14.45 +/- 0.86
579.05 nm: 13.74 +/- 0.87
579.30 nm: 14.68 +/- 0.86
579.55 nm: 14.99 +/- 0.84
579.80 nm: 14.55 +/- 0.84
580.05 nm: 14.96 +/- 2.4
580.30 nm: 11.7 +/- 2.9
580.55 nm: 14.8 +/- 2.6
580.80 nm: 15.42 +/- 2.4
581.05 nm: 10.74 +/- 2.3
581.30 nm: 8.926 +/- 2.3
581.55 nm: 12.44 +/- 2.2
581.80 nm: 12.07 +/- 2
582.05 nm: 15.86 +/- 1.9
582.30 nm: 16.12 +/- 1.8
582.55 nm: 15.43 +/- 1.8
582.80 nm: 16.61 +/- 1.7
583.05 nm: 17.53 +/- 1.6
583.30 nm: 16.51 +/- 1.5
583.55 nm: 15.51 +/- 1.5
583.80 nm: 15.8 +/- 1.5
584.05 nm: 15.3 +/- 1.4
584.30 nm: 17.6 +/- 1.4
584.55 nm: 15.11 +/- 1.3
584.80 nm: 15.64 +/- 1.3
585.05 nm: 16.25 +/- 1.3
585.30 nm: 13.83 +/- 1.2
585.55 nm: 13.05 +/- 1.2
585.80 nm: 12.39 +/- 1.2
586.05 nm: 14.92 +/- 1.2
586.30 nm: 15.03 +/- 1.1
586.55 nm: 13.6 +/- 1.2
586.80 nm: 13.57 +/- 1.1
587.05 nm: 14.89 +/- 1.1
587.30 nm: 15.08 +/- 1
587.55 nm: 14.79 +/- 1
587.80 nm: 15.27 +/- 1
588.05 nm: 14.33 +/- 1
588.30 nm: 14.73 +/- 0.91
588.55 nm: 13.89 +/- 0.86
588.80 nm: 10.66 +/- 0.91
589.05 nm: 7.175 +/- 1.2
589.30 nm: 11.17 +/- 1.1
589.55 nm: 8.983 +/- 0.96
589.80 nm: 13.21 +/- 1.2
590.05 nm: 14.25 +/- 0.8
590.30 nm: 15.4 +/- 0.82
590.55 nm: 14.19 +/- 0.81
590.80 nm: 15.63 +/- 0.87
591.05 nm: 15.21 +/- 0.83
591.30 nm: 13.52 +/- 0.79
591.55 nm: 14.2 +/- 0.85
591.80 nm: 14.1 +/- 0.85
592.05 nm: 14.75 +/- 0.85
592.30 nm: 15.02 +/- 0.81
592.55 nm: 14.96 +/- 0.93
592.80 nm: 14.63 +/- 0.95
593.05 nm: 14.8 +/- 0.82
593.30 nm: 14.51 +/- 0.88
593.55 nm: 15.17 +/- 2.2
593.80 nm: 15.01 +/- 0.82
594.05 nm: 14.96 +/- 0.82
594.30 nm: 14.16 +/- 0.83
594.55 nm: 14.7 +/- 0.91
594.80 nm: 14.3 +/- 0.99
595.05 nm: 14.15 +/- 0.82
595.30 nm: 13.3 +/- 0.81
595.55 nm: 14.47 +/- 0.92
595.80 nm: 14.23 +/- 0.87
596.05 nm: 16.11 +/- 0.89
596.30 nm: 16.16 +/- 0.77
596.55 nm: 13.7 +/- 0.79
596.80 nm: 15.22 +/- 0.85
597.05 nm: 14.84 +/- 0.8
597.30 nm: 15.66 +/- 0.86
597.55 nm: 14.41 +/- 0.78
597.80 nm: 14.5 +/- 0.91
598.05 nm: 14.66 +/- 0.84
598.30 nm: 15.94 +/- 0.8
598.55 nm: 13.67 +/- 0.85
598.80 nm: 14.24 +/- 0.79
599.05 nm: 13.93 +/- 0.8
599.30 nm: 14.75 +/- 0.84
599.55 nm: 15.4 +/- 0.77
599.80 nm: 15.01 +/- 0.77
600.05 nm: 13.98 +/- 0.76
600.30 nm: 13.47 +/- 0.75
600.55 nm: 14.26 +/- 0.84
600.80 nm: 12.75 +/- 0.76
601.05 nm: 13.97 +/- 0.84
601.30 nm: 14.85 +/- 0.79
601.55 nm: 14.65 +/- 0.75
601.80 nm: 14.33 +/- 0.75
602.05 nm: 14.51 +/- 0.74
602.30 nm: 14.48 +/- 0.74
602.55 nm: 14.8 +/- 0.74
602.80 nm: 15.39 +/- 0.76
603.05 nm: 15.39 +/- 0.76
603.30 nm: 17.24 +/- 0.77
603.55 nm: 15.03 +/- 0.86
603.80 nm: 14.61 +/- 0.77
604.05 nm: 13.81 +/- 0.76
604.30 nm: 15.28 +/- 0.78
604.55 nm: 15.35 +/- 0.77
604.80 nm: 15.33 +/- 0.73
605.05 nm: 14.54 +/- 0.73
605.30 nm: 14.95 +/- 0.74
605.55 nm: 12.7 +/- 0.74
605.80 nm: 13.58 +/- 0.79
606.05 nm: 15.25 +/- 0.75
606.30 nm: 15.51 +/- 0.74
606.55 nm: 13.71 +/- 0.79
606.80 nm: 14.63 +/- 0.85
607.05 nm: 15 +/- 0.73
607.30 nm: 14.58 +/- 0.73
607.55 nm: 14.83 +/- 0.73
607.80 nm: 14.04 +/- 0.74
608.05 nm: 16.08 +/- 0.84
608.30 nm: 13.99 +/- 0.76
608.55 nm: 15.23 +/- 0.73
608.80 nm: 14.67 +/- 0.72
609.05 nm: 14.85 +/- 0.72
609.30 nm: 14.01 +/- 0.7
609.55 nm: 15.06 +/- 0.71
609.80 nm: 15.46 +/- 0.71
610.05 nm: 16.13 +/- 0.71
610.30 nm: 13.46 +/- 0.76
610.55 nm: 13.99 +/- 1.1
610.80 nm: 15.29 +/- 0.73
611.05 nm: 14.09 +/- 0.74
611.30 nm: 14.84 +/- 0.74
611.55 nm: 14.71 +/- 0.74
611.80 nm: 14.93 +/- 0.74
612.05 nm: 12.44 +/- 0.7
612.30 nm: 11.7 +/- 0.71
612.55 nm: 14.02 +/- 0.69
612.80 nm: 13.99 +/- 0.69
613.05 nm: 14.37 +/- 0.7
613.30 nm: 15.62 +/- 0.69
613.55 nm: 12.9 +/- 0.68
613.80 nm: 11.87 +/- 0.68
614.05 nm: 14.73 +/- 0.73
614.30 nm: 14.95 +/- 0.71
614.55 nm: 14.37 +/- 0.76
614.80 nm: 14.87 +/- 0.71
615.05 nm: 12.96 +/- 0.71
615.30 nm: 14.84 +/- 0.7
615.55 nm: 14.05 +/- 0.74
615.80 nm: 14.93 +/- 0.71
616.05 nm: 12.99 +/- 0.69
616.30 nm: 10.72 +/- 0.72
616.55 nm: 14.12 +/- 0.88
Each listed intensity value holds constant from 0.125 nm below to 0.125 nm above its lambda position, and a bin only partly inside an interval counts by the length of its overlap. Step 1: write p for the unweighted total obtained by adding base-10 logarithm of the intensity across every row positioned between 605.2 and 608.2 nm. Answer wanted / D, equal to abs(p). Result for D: 14.0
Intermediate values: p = 14.0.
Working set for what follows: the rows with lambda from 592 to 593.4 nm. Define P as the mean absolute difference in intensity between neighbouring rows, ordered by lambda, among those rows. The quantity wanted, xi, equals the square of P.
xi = 0.05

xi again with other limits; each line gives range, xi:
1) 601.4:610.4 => 0.78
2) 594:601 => 0.72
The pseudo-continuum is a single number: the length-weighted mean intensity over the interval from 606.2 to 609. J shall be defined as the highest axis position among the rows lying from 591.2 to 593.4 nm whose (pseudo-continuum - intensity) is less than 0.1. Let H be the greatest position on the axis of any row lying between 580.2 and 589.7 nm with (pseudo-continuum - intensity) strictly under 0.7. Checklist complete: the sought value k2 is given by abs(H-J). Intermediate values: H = 588.30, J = 593.05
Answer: 4.75 nm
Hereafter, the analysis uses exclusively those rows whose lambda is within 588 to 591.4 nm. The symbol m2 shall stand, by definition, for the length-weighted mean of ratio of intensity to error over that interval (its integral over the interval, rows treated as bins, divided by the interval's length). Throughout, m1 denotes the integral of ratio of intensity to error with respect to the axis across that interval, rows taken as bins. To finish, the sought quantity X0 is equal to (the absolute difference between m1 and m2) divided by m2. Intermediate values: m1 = 49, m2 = 14.4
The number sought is 2.4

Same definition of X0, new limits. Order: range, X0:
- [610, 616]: 5.0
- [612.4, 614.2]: 0.8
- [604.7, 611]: 5.3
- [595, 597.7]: 1.7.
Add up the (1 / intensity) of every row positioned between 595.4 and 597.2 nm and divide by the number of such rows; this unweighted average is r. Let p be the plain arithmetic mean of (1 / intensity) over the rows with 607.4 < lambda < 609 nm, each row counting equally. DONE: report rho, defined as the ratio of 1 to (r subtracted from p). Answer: 1582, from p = 0.0677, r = 0.067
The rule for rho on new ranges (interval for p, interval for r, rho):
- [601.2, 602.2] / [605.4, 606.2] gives -245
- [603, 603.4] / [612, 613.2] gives -71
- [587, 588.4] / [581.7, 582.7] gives -1231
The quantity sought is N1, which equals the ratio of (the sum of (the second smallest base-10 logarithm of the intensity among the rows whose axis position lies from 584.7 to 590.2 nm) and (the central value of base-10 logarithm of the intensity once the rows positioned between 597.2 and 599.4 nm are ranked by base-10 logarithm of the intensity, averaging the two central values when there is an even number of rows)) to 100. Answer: 0.0211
